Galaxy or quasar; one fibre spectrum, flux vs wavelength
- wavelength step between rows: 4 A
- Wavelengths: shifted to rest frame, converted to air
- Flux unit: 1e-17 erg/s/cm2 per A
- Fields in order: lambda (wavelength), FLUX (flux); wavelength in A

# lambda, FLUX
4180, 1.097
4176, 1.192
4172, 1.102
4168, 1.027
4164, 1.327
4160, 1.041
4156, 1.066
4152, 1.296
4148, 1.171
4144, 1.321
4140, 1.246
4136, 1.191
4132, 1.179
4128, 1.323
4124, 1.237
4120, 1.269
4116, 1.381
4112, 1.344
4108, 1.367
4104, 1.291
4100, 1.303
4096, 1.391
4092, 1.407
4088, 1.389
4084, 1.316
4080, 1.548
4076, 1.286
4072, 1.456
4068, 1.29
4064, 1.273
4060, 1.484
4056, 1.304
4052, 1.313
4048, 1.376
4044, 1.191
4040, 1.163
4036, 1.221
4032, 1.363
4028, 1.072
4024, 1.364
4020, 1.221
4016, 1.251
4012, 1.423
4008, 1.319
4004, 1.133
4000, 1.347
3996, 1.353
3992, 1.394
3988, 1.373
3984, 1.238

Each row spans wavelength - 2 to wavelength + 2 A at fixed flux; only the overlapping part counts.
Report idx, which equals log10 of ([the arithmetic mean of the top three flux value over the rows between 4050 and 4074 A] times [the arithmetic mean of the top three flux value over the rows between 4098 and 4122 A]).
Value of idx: 0.29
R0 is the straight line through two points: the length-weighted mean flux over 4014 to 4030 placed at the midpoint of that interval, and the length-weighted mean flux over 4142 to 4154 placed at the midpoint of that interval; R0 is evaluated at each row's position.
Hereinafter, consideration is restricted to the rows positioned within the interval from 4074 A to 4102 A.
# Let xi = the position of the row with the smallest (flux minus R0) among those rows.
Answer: 4076 A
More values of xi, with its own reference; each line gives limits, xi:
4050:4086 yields 4064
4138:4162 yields 4160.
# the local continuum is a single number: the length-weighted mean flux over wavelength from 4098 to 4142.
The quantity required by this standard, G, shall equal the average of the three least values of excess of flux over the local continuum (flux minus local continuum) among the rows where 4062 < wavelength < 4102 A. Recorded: 0.00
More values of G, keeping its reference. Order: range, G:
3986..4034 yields -0.14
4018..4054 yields -0.14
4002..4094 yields -0.16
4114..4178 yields -0.24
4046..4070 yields 0.00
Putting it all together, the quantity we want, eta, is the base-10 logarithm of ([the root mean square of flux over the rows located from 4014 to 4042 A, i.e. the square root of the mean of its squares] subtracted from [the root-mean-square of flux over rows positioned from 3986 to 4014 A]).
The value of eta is -1.01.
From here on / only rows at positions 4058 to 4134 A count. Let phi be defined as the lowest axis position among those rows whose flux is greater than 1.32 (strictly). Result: 4060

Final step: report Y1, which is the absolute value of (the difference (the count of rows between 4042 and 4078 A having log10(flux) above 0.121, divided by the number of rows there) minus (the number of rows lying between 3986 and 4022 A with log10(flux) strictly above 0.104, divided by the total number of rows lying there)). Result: 0.33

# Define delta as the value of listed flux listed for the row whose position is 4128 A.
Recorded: 1.323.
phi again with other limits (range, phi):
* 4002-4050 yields 4012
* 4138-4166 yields 4144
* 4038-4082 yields 4048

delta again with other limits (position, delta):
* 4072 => 1.456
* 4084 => 1.316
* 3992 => 1.394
